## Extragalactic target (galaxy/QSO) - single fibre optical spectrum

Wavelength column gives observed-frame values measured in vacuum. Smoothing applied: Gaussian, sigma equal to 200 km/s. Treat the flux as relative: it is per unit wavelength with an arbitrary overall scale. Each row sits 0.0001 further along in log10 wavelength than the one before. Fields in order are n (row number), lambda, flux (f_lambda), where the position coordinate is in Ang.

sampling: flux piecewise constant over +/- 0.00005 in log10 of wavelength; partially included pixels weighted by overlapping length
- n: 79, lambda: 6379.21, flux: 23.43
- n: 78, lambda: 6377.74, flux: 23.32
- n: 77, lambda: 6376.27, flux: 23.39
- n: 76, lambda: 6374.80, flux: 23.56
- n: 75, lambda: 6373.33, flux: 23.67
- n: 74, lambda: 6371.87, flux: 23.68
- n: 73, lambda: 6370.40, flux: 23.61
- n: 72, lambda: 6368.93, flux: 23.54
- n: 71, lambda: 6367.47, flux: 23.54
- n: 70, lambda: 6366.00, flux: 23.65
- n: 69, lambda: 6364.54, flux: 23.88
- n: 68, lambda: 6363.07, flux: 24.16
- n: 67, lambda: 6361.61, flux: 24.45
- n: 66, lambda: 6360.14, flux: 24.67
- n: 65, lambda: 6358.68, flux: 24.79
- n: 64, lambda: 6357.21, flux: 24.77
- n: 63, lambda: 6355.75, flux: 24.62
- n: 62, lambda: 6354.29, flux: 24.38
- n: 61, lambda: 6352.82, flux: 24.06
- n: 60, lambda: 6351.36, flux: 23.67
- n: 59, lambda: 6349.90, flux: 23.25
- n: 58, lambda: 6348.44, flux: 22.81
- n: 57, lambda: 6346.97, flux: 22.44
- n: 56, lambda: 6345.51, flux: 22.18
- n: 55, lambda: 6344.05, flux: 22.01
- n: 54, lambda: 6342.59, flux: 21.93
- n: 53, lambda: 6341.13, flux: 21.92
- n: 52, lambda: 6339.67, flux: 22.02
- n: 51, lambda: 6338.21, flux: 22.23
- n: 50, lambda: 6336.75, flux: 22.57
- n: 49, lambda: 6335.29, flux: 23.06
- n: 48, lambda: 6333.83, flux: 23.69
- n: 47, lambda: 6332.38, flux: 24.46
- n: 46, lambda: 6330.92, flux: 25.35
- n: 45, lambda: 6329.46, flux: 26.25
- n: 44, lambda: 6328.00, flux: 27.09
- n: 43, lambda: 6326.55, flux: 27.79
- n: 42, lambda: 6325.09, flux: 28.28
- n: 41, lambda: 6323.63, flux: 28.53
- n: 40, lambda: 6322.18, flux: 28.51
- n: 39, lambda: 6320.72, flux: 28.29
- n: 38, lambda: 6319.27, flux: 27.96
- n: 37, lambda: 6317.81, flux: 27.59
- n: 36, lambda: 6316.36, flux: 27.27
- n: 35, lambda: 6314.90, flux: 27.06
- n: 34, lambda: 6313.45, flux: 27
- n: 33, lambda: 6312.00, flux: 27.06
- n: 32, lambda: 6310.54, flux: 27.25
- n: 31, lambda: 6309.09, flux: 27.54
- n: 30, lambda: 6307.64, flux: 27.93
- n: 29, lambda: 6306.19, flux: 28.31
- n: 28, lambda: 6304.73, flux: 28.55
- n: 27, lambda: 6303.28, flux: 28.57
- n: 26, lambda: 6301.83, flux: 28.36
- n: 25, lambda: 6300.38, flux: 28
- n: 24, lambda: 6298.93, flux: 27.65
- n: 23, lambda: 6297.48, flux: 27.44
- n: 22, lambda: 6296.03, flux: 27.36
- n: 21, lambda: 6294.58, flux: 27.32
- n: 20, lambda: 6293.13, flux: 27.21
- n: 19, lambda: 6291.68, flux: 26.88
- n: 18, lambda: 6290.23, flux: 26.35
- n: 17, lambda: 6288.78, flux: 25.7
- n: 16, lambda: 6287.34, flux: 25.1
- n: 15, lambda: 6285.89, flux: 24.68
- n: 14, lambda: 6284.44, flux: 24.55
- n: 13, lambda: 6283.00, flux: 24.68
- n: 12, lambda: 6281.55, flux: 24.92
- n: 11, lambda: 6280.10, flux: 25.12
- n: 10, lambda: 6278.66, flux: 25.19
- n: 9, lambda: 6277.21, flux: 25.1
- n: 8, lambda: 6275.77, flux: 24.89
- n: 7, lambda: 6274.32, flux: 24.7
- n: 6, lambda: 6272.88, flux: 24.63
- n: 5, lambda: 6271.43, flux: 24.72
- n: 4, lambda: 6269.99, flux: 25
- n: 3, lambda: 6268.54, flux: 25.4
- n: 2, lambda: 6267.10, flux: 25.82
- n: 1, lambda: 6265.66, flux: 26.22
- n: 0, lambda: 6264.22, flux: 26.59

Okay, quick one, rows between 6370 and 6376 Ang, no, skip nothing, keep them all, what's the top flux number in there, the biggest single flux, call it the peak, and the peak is 23.68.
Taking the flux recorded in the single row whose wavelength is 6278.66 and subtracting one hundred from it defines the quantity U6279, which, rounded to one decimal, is -74.8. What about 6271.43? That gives -75.3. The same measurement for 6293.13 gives -72.8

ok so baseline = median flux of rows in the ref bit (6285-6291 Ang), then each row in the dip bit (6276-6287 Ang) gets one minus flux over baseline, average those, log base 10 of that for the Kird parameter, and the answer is -1.70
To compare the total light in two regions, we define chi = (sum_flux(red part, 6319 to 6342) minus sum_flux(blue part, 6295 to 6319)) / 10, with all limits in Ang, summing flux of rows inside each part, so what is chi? -3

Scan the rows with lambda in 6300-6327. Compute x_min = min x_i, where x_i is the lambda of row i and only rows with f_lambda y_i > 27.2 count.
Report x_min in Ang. 6300.38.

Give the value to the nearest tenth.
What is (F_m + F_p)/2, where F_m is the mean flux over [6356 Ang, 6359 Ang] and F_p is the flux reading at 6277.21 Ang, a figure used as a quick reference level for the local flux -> 24.9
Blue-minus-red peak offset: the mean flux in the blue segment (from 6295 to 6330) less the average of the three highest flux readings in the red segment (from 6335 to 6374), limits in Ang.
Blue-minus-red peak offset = 3.0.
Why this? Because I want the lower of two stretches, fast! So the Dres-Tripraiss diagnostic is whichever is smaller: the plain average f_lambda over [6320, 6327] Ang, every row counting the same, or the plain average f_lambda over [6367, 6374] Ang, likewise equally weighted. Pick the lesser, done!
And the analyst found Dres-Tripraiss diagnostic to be 23.6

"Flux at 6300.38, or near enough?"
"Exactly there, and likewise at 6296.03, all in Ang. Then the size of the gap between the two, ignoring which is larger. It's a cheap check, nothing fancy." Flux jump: 0.6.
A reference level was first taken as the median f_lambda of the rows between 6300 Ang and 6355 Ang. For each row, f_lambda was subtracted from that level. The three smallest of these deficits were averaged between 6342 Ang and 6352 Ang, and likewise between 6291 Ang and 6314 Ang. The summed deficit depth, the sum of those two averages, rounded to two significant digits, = 2.3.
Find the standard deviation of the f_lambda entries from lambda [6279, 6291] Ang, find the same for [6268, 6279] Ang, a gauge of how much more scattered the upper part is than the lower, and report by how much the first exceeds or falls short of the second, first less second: 0.3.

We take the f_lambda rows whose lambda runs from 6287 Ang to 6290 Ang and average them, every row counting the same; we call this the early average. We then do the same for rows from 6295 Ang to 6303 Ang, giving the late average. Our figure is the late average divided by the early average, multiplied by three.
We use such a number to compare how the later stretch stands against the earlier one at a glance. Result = 3.3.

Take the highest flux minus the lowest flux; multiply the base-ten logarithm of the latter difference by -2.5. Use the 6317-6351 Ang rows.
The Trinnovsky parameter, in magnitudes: -2.1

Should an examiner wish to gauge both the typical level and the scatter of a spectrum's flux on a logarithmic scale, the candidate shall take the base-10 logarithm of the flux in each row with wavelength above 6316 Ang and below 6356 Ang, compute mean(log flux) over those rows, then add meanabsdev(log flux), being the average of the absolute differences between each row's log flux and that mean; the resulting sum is 1.43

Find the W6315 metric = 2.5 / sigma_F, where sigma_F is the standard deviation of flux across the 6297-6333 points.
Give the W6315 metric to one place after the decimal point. 2.5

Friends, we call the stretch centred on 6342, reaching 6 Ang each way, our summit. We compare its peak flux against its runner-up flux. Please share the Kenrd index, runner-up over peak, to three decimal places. 0.994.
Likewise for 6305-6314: 0.987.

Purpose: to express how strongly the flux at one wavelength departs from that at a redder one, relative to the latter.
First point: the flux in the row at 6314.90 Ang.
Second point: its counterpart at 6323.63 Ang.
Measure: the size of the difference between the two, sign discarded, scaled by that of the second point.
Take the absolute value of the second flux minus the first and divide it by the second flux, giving 0.052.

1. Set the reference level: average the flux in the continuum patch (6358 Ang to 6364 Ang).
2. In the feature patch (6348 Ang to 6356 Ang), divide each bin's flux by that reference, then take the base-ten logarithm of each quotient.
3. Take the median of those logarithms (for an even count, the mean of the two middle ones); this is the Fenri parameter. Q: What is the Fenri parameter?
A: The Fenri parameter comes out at -0.01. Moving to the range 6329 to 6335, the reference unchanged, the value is 0.01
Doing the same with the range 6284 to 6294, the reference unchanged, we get 0.02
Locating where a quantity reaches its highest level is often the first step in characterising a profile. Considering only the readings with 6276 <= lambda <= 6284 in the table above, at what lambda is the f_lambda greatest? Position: 6278.66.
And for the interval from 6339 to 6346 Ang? 6345.51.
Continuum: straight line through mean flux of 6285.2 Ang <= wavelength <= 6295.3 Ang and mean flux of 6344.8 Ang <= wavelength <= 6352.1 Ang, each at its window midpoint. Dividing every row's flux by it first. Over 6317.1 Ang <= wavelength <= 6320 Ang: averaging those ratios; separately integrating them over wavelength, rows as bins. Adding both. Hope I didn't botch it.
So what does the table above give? 4.4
